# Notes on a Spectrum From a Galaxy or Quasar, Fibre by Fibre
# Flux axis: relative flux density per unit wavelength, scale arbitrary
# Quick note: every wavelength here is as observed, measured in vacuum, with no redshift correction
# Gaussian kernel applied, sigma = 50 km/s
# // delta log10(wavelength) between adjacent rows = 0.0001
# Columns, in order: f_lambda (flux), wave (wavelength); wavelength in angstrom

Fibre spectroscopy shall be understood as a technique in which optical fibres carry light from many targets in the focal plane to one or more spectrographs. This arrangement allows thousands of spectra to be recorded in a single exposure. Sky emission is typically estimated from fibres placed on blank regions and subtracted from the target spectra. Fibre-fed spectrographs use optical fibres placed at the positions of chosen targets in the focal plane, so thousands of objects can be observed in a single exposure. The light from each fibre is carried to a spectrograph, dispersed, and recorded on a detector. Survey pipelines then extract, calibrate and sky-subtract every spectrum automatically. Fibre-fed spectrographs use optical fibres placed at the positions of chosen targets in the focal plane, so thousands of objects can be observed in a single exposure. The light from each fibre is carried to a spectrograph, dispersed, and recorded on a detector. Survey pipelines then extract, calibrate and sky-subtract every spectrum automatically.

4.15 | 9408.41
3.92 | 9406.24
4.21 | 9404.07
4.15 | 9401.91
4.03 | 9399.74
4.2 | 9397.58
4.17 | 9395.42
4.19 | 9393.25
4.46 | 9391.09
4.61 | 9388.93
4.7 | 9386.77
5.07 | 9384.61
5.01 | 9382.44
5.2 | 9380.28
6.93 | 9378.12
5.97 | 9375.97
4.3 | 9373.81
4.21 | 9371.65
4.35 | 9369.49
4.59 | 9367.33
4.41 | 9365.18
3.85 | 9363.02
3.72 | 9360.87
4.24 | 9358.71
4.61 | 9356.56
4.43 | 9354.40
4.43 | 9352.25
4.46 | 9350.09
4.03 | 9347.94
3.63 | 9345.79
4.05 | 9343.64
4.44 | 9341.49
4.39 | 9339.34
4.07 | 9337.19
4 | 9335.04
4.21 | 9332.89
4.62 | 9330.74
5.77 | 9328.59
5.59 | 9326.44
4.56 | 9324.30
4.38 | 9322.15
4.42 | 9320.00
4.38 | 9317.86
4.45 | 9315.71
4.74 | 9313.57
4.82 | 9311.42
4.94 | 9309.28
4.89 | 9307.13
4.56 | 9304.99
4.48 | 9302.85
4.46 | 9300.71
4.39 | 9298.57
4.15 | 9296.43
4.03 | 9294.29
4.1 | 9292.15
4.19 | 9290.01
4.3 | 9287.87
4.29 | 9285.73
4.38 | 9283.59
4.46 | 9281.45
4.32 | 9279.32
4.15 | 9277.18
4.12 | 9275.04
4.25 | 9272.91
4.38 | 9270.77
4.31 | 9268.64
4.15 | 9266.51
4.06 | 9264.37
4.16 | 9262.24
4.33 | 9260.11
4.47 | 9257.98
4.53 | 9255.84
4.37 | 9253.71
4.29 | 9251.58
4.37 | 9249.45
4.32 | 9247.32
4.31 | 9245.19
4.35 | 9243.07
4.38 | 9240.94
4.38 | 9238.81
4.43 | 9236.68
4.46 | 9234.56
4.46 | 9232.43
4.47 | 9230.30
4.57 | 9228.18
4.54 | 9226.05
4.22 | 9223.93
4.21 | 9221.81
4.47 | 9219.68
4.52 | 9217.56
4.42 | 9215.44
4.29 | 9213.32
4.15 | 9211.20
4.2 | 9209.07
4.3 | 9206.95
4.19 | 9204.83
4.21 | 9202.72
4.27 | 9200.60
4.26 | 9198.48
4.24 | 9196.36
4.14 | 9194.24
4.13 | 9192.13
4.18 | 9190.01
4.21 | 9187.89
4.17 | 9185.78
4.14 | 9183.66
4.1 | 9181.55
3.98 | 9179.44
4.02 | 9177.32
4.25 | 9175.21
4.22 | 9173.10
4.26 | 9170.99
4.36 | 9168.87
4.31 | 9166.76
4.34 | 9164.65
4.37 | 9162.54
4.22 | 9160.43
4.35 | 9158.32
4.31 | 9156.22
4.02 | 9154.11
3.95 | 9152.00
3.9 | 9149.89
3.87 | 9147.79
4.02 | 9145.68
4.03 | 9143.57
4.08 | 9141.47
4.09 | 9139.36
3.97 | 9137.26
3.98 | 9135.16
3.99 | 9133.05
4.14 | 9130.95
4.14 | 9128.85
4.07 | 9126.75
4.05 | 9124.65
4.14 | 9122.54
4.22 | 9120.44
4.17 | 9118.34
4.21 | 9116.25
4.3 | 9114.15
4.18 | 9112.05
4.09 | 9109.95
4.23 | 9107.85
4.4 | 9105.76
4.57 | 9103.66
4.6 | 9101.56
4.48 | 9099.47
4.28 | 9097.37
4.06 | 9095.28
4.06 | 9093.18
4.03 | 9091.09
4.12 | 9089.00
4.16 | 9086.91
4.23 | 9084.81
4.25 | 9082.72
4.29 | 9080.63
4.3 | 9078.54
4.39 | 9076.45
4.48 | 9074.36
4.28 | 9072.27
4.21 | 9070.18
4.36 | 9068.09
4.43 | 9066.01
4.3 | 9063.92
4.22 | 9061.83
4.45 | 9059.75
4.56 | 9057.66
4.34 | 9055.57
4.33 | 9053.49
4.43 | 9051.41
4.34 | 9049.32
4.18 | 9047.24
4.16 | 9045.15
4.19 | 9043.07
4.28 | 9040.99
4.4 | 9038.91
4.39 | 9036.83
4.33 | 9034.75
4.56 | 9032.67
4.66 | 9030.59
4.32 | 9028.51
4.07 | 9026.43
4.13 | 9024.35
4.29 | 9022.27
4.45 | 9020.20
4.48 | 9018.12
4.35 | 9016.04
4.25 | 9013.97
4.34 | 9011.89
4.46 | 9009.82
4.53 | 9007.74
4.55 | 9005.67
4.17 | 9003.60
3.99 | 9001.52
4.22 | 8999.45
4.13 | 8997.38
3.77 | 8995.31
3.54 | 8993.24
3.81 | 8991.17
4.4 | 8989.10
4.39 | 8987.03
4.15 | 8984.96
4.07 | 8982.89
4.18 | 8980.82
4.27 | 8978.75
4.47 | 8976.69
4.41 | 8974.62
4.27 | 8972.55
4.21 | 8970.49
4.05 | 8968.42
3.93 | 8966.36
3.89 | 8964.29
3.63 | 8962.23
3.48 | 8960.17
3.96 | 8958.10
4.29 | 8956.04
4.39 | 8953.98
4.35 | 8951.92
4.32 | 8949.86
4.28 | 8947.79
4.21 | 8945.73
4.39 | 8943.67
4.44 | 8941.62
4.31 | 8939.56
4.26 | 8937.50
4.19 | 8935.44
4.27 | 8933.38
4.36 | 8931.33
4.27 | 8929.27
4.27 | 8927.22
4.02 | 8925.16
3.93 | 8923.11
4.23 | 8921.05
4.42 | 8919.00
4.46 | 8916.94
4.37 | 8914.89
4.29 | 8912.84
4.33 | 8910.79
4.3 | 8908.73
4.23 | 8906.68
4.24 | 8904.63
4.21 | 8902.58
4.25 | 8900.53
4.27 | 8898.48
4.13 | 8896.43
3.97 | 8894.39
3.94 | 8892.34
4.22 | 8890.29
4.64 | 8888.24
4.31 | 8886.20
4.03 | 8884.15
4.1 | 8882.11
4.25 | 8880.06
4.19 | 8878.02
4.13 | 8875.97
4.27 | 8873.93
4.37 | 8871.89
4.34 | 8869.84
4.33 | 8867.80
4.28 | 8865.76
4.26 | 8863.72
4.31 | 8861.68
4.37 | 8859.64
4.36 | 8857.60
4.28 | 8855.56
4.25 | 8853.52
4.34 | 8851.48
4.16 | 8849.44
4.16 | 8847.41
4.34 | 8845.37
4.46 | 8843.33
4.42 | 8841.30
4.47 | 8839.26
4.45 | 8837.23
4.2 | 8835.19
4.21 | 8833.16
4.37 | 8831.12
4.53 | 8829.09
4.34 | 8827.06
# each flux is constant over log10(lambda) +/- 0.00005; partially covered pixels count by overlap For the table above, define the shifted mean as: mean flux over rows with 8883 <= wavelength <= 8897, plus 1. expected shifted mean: 5.18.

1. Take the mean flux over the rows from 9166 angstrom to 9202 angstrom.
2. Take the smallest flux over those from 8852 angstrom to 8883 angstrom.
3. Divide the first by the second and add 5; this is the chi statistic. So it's 6.02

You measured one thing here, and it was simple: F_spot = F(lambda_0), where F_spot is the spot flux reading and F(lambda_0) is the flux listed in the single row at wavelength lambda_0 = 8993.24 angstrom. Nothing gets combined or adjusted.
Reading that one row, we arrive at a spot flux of 3.54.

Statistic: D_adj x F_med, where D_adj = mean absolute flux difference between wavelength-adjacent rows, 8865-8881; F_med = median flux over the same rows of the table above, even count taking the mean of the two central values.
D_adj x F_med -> 0.27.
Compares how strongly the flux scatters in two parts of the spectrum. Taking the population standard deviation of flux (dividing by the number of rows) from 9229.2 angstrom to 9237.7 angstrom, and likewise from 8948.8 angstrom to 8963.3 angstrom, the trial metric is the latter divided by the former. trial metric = 23.2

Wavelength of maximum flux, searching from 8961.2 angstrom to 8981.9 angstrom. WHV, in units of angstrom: 8976.69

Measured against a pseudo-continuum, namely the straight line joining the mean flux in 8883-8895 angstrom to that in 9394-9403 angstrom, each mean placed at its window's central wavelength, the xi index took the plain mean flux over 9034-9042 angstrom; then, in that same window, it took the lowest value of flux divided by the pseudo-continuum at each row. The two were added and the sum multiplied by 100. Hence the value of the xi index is 538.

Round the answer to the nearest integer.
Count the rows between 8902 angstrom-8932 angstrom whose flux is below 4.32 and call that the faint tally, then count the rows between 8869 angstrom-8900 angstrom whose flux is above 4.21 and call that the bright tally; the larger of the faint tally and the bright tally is 10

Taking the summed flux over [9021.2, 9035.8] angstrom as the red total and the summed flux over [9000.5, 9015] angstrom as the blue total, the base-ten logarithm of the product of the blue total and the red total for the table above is 2.96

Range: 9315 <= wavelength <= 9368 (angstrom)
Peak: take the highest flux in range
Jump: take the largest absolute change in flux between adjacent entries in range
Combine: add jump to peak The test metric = 6.9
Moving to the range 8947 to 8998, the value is 5.1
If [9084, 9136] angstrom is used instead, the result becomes 4.8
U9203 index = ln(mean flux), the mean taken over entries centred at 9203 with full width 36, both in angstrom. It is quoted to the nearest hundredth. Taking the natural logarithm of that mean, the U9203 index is 1.45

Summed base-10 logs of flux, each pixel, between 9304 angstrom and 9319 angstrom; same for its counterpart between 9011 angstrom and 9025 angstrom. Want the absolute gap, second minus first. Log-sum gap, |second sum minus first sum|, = 0.24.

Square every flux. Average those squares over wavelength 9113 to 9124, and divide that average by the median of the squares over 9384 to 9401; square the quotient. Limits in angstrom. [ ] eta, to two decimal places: 0.89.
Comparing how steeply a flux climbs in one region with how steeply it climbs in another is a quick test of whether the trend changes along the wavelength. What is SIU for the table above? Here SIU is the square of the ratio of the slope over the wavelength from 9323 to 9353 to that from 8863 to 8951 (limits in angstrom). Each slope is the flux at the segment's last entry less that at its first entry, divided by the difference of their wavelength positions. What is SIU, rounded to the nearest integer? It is 45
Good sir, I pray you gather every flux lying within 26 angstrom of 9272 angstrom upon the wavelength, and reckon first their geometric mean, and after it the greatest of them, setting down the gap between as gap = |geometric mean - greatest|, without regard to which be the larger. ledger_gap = 0.26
